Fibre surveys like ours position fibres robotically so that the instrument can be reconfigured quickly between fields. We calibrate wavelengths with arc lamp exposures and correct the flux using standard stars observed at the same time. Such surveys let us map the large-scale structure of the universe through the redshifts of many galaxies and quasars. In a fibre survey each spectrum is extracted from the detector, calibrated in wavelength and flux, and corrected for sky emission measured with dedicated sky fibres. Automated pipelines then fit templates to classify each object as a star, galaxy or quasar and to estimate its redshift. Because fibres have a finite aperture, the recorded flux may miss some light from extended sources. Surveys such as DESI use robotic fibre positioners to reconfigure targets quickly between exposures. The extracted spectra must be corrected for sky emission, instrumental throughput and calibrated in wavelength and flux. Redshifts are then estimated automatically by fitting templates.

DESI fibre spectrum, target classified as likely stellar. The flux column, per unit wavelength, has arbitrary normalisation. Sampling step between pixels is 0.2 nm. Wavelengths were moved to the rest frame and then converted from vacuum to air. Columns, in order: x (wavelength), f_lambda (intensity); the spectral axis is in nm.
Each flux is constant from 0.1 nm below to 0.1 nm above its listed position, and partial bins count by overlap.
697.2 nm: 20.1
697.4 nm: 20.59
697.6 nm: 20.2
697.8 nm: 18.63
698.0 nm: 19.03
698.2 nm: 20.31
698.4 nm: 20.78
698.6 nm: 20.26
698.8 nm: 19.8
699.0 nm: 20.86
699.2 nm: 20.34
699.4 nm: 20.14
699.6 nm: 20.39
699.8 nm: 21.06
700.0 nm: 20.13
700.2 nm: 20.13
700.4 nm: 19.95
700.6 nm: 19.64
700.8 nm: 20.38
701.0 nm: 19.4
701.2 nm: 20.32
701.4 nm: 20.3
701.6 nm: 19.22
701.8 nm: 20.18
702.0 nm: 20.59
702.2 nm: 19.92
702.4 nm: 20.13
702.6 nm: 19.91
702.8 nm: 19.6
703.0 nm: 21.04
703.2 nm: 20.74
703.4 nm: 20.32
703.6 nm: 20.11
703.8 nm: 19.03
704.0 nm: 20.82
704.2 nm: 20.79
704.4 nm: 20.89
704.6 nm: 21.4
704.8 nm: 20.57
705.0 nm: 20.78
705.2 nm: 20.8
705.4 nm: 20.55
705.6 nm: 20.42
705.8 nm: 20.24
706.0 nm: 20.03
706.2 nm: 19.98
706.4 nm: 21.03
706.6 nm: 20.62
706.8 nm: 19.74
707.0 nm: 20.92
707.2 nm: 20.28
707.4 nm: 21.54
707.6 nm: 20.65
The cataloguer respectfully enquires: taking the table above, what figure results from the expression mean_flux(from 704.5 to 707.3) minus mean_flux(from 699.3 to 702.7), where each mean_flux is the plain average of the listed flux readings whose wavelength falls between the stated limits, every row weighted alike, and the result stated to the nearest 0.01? 0.42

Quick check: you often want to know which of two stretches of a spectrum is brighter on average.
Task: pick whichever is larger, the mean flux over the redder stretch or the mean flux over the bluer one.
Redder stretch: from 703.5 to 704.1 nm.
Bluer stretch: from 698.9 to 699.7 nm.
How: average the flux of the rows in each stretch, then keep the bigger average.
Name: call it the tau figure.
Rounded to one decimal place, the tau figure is 20.4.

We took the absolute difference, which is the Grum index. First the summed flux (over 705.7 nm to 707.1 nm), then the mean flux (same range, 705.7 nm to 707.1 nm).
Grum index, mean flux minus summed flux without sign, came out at 122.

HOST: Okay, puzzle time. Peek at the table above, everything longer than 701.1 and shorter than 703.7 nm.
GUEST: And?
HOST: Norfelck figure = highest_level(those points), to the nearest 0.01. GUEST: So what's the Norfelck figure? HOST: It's 21.04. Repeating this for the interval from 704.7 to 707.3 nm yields 21.03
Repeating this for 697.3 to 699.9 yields 21.06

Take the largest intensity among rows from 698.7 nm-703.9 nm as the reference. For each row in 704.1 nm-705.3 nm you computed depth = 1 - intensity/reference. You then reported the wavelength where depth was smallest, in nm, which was 704.6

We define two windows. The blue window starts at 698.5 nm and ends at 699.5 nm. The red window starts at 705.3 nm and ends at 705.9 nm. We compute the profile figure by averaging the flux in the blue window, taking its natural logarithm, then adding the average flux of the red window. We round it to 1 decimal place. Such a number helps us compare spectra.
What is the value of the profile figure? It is 23.4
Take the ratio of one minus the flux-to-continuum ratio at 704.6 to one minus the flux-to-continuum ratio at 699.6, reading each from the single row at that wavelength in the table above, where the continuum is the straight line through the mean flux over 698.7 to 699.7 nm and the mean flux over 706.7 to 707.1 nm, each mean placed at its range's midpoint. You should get 13.0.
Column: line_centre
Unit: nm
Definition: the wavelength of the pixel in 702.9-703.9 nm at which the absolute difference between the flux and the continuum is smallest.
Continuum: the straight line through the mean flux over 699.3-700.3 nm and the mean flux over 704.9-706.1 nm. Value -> 703.4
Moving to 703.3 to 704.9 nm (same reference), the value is 704.8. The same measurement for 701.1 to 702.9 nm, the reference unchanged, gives 701.2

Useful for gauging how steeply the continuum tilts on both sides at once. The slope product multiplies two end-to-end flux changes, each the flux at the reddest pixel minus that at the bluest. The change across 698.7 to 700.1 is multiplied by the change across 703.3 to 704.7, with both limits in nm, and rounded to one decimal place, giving 0.4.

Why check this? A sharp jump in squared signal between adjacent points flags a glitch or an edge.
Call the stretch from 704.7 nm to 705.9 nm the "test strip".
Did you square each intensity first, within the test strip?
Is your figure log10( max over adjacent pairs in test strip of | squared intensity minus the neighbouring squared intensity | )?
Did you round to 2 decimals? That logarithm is 1.01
